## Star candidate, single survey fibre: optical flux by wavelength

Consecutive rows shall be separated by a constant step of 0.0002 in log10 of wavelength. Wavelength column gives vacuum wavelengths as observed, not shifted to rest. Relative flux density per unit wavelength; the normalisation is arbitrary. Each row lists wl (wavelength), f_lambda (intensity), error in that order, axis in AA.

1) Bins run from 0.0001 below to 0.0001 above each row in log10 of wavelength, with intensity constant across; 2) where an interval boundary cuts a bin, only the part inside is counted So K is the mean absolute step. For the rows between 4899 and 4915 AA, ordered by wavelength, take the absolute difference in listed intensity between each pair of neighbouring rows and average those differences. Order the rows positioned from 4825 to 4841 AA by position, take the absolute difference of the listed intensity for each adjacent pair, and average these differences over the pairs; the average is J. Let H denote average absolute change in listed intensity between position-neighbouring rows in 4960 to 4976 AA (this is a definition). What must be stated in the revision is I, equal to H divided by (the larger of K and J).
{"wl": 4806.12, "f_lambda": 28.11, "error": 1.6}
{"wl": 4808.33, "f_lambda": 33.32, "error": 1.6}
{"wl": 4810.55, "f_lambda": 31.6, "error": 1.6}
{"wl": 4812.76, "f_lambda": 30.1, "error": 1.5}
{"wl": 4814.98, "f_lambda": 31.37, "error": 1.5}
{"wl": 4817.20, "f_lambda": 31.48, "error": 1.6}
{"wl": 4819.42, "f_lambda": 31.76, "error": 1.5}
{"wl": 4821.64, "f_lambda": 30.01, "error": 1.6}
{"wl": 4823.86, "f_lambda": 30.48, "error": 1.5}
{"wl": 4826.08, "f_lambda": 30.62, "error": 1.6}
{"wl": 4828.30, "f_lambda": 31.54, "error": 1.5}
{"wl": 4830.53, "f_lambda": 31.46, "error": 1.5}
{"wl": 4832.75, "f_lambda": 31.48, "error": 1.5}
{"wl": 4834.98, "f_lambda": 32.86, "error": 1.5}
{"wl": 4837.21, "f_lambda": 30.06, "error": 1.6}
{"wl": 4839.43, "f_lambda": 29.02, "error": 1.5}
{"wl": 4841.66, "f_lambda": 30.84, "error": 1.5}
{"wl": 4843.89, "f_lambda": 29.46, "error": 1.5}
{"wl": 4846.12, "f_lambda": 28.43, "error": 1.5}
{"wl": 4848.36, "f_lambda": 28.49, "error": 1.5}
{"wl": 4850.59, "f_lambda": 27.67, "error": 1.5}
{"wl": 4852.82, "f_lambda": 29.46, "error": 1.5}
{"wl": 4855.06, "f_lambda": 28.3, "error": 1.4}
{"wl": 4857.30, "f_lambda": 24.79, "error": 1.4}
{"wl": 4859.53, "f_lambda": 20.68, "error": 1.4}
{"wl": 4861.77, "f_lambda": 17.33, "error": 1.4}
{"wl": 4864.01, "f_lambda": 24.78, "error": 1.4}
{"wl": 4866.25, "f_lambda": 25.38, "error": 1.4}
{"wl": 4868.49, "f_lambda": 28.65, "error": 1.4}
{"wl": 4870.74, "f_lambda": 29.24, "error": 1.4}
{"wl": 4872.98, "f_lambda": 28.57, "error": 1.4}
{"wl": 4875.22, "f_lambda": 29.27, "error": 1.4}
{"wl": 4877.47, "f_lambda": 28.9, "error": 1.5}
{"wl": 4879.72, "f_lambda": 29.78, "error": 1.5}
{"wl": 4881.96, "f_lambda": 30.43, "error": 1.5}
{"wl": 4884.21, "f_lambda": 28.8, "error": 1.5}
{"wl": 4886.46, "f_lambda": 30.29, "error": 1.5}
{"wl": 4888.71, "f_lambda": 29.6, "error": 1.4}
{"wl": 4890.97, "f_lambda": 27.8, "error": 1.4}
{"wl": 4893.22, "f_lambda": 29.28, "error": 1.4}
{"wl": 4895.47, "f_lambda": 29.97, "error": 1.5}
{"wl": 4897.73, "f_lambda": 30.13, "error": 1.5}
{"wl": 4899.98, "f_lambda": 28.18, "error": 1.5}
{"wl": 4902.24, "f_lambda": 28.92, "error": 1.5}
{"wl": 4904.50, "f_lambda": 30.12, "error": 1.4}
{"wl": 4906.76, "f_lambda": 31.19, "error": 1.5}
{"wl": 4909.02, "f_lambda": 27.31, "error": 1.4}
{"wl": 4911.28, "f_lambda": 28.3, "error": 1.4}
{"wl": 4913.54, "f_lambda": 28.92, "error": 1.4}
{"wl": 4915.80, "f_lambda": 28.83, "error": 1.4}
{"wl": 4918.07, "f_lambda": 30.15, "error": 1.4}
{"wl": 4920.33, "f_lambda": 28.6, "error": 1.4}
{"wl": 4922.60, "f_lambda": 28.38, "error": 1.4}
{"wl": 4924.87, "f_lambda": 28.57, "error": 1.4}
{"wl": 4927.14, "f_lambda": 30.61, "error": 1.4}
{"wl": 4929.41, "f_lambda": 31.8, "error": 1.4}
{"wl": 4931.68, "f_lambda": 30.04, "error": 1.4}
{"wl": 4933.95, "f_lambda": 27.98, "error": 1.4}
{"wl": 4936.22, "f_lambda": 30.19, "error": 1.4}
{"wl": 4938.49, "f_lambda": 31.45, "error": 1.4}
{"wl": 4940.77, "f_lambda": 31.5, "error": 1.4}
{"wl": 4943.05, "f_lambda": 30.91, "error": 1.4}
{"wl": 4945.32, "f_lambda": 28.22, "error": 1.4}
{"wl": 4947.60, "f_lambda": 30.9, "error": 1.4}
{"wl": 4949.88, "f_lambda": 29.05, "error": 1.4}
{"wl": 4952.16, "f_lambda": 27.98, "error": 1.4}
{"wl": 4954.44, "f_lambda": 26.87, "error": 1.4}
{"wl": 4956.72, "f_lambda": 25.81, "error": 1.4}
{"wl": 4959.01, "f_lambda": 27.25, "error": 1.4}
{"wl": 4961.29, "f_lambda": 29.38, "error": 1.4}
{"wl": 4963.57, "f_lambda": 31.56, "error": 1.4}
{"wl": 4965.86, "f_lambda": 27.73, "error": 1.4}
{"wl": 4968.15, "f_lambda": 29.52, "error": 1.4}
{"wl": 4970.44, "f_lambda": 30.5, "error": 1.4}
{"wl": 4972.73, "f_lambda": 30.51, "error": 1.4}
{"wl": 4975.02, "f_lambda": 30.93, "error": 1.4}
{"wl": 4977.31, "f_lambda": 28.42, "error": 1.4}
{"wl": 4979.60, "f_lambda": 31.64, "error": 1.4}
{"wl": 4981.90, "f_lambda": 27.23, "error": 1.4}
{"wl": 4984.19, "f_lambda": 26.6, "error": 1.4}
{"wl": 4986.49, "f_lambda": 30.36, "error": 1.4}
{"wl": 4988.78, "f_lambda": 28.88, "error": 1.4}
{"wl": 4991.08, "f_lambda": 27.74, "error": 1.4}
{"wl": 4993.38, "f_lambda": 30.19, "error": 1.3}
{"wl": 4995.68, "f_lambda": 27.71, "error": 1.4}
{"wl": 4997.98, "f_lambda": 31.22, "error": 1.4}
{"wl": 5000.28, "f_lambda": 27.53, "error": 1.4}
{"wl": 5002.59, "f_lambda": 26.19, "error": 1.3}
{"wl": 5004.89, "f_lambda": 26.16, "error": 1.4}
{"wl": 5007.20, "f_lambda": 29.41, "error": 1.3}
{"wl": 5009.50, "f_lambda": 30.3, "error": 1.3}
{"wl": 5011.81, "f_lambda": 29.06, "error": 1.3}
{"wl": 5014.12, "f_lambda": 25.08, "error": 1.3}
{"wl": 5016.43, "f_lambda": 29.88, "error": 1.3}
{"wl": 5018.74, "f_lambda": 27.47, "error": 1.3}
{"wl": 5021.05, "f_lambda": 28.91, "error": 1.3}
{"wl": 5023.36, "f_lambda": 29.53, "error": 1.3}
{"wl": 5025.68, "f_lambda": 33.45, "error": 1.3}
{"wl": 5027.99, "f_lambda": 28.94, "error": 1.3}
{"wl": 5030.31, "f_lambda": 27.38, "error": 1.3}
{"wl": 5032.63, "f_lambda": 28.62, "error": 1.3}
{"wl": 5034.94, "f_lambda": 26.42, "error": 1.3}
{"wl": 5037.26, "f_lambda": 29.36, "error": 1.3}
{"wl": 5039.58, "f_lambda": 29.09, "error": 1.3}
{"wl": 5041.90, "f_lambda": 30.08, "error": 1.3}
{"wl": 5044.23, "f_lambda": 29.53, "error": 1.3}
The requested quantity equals 1.08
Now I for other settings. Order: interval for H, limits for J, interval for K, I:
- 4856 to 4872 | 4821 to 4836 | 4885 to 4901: 2.86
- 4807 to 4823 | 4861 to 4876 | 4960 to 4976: 0.50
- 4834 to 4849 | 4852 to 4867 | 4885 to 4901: 0.40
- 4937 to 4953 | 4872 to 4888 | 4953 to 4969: 0.72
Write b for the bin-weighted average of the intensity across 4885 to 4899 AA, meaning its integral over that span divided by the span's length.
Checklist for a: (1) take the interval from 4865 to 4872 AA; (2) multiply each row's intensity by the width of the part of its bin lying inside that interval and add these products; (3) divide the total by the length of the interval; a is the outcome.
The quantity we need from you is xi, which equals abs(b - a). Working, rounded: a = 27.7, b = 29.5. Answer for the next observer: 1.8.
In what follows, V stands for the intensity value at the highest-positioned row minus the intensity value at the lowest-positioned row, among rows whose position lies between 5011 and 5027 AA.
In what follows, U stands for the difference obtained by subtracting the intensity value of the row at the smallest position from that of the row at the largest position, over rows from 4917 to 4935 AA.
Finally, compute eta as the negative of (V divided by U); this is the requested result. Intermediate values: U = -2.2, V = 4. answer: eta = 2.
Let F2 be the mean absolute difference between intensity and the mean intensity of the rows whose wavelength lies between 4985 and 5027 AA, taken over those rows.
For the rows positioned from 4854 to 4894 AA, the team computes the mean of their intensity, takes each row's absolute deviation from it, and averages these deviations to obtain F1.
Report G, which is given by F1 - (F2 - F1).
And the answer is 3.71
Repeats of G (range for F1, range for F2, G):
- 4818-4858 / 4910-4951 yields 1.72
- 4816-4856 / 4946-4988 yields 0.82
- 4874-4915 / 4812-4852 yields 0.50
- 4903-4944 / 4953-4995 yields 0.85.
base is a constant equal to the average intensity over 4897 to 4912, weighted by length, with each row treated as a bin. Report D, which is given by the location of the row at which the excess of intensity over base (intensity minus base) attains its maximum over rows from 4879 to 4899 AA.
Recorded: 4881.96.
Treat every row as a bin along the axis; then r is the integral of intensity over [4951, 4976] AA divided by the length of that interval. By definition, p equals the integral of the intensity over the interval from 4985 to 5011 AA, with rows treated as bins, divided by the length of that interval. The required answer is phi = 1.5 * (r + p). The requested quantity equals 86.4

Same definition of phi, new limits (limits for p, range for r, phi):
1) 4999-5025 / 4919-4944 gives 87.4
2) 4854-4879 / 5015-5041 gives 82.5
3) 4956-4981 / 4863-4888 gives 87.0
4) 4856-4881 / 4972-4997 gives 82.9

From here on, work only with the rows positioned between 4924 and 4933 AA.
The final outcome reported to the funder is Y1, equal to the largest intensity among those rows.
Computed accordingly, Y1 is 31.8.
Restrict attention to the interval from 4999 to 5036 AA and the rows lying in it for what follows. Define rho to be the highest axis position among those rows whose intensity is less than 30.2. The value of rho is 5034.94 AA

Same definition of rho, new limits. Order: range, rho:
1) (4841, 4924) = 4922.60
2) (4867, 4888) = 4884.21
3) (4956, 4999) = 4995.68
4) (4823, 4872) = 4870.74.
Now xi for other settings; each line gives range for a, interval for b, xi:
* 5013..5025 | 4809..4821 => 2.9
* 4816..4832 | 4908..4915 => 2.8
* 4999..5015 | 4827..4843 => 3.3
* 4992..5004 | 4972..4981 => 1.8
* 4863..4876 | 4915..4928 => 1.5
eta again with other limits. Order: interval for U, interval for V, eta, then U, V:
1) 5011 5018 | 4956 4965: -7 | 0.8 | 6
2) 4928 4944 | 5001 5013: 3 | -0.9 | 3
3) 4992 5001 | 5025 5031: -2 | -2.7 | -6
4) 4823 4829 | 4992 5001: 3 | 1.1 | -3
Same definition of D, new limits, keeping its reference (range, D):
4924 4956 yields 4929.41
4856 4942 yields 4929.41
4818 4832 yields 4819.42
